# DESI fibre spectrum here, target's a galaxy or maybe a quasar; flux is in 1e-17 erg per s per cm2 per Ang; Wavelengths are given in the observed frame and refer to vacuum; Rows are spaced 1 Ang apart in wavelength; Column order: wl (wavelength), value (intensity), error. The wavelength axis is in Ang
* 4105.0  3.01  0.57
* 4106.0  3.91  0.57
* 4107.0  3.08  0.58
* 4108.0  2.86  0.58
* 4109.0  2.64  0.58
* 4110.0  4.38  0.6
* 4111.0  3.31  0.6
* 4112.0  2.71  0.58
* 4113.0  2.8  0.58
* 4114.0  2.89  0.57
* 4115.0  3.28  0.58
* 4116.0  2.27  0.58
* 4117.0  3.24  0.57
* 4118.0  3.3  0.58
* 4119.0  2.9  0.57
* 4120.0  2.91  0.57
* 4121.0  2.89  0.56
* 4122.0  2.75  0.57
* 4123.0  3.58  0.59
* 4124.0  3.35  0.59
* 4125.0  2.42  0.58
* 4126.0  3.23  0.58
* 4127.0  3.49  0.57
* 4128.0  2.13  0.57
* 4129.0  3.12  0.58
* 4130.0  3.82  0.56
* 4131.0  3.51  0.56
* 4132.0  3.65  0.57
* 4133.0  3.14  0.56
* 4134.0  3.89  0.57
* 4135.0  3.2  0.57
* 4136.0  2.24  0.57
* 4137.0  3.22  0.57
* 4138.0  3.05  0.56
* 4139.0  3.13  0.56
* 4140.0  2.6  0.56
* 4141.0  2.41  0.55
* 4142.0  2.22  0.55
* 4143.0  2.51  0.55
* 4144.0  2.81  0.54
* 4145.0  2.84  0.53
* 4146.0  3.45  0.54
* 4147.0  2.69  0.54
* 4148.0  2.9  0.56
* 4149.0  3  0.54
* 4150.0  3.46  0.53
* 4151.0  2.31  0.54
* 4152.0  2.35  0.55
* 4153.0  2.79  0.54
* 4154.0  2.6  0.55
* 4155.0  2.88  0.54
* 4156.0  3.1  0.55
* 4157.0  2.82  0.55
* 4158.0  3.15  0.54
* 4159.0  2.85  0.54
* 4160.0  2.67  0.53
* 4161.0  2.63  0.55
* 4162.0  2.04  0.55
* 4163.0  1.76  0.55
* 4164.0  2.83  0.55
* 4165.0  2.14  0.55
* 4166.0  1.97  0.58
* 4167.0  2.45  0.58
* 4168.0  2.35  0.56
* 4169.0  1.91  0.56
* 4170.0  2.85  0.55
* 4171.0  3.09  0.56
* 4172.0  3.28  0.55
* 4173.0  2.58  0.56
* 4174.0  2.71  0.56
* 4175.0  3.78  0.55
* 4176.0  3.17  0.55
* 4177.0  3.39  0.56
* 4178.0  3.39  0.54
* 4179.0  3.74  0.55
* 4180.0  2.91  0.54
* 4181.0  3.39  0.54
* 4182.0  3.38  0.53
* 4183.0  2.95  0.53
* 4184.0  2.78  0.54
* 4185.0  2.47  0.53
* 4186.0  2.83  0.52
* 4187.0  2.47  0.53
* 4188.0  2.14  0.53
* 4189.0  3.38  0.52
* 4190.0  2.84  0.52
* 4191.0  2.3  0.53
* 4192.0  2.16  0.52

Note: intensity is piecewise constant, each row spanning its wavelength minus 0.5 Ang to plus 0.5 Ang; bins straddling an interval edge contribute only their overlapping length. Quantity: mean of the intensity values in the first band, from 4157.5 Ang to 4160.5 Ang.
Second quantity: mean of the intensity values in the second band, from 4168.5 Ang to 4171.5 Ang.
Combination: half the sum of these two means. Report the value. 2.75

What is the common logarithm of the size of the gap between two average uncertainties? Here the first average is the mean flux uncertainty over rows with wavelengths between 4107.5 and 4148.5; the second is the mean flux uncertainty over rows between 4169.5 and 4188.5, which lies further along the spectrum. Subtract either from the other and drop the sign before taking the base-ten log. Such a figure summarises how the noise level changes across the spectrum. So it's -1.60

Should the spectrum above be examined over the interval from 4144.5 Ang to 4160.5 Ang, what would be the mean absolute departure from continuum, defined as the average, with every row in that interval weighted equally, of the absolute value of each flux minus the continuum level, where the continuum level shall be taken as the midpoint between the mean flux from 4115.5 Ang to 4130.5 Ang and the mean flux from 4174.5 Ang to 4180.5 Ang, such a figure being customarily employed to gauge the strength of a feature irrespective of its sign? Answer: 0.41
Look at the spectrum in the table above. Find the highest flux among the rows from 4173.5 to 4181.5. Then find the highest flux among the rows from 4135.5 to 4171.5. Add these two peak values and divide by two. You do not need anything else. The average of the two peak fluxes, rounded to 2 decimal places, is 3.62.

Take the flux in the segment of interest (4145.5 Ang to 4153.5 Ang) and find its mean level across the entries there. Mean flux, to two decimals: 2.87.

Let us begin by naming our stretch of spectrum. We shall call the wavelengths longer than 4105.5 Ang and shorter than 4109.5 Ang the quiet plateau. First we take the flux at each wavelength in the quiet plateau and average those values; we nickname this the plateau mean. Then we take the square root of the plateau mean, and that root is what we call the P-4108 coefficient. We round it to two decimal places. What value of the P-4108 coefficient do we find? 1.77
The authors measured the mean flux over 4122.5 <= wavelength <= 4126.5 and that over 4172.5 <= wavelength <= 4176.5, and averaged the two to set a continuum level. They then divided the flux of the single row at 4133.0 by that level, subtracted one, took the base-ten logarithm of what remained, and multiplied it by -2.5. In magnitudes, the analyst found 4.8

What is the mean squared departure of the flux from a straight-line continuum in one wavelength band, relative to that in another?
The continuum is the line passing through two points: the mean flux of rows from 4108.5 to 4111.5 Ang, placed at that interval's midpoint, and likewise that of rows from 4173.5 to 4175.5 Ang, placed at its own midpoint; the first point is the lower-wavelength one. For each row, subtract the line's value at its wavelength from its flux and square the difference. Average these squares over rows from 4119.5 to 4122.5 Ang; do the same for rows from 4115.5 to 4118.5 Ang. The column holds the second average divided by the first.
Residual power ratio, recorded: 1.4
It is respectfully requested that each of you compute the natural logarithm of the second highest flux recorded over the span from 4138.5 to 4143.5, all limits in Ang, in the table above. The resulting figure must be 0.96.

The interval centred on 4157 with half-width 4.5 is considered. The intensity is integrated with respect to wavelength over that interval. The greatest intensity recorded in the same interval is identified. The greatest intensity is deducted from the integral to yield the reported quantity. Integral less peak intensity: 22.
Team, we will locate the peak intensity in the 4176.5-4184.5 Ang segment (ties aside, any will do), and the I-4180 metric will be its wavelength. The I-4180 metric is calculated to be 4179.0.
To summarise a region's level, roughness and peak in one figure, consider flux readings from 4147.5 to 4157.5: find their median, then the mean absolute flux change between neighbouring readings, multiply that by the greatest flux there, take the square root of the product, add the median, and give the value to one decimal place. 4.0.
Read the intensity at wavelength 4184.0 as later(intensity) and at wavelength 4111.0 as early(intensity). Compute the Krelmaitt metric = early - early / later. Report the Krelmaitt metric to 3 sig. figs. 2.12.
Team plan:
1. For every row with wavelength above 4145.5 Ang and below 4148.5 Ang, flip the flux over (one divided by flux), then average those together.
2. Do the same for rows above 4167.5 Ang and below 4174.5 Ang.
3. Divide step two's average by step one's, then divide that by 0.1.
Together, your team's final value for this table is 11.4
